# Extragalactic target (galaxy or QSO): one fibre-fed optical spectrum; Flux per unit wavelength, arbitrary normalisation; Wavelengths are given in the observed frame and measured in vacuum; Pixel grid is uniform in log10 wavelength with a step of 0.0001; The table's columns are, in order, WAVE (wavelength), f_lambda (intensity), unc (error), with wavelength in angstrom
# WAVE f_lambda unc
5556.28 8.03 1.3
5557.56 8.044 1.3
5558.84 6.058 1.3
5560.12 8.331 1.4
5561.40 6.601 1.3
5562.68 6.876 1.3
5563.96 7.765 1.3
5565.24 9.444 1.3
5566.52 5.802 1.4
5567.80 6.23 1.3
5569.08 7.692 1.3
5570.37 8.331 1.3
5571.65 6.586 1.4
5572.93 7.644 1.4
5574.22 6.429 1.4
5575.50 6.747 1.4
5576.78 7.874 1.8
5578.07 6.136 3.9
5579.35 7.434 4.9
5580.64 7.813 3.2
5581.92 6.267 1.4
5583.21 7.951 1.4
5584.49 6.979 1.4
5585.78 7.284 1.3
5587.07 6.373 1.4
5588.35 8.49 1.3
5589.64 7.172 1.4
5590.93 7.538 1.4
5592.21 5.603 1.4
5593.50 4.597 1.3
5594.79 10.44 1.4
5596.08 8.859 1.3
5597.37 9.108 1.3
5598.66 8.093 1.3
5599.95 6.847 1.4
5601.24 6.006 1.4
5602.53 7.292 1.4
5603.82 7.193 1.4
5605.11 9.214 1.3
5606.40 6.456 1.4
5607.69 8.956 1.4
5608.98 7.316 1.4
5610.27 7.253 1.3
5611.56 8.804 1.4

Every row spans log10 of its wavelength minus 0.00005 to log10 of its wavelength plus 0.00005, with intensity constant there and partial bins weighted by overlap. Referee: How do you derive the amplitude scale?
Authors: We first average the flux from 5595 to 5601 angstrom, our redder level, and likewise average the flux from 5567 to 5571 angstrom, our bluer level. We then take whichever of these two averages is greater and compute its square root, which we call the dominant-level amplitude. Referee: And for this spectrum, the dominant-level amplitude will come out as 2.87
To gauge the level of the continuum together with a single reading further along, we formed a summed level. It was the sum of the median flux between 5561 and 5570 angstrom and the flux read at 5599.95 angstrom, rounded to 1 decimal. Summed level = 13.7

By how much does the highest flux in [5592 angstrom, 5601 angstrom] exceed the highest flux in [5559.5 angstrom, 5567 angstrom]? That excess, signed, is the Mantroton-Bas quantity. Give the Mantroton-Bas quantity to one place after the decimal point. 1.0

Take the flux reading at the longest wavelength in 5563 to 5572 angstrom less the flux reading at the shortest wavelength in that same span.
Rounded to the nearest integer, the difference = -1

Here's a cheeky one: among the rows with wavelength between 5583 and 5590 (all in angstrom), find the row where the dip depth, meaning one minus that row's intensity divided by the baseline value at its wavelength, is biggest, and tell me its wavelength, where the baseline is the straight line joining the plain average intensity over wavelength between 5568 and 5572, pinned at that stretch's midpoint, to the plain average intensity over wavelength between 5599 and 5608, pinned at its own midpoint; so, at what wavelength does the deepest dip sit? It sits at 5587.07 angstrom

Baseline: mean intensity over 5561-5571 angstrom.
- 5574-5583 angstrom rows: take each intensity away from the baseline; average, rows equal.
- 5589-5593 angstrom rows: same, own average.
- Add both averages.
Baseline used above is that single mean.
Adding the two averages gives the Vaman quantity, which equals 1.0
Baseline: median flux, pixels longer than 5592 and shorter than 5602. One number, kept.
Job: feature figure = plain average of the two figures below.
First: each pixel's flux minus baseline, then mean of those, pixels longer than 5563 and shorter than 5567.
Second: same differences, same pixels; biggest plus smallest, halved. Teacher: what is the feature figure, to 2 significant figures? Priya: 0.18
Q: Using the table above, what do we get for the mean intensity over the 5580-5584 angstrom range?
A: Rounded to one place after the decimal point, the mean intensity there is 7.3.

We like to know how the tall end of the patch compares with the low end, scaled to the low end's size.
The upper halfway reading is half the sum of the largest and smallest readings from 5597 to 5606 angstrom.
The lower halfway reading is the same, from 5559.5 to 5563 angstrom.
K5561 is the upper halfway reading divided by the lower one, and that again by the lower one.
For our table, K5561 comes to 0.1365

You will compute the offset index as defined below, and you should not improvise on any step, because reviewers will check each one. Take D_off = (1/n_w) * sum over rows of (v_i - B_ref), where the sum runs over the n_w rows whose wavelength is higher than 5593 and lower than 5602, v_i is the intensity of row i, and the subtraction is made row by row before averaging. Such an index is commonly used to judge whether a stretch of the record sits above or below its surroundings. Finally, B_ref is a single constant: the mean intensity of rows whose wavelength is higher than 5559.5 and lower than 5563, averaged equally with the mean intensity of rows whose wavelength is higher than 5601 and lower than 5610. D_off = 0.3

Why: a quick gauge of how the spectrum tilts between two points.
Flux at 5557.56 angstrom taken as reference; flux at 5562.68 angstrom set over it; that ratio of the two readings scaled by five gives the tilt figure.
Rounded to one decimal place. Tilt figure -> 4.3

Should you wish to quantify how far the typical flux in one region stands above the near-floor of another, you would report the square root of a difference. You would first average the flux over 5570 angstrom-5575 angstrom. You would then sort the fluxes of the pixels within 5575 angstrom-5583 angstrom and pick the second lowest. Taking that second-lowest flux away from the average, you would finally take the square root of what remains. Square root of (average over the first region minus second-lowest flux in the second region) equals 1.0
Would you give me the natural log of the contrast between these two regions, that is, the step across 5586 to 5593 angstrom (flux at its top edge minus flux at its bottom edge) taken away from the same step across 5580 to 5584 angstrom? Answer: -0.1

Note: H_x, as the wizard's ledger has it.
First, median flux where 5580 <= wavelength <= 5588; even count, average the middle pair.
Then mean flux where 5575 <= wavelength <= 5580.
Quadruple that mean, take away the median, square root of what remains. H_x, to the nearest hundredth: 4.59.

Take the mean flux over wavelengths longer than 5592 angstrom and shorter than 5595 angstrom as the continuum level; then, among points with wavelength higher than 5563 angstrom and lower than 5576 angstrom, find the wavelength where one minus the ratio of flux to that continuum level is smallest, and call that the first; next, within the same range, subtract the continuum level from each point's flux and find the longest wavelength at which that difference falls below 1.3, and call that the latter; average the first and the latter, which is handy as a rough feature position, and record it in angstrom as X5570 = 5570.4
